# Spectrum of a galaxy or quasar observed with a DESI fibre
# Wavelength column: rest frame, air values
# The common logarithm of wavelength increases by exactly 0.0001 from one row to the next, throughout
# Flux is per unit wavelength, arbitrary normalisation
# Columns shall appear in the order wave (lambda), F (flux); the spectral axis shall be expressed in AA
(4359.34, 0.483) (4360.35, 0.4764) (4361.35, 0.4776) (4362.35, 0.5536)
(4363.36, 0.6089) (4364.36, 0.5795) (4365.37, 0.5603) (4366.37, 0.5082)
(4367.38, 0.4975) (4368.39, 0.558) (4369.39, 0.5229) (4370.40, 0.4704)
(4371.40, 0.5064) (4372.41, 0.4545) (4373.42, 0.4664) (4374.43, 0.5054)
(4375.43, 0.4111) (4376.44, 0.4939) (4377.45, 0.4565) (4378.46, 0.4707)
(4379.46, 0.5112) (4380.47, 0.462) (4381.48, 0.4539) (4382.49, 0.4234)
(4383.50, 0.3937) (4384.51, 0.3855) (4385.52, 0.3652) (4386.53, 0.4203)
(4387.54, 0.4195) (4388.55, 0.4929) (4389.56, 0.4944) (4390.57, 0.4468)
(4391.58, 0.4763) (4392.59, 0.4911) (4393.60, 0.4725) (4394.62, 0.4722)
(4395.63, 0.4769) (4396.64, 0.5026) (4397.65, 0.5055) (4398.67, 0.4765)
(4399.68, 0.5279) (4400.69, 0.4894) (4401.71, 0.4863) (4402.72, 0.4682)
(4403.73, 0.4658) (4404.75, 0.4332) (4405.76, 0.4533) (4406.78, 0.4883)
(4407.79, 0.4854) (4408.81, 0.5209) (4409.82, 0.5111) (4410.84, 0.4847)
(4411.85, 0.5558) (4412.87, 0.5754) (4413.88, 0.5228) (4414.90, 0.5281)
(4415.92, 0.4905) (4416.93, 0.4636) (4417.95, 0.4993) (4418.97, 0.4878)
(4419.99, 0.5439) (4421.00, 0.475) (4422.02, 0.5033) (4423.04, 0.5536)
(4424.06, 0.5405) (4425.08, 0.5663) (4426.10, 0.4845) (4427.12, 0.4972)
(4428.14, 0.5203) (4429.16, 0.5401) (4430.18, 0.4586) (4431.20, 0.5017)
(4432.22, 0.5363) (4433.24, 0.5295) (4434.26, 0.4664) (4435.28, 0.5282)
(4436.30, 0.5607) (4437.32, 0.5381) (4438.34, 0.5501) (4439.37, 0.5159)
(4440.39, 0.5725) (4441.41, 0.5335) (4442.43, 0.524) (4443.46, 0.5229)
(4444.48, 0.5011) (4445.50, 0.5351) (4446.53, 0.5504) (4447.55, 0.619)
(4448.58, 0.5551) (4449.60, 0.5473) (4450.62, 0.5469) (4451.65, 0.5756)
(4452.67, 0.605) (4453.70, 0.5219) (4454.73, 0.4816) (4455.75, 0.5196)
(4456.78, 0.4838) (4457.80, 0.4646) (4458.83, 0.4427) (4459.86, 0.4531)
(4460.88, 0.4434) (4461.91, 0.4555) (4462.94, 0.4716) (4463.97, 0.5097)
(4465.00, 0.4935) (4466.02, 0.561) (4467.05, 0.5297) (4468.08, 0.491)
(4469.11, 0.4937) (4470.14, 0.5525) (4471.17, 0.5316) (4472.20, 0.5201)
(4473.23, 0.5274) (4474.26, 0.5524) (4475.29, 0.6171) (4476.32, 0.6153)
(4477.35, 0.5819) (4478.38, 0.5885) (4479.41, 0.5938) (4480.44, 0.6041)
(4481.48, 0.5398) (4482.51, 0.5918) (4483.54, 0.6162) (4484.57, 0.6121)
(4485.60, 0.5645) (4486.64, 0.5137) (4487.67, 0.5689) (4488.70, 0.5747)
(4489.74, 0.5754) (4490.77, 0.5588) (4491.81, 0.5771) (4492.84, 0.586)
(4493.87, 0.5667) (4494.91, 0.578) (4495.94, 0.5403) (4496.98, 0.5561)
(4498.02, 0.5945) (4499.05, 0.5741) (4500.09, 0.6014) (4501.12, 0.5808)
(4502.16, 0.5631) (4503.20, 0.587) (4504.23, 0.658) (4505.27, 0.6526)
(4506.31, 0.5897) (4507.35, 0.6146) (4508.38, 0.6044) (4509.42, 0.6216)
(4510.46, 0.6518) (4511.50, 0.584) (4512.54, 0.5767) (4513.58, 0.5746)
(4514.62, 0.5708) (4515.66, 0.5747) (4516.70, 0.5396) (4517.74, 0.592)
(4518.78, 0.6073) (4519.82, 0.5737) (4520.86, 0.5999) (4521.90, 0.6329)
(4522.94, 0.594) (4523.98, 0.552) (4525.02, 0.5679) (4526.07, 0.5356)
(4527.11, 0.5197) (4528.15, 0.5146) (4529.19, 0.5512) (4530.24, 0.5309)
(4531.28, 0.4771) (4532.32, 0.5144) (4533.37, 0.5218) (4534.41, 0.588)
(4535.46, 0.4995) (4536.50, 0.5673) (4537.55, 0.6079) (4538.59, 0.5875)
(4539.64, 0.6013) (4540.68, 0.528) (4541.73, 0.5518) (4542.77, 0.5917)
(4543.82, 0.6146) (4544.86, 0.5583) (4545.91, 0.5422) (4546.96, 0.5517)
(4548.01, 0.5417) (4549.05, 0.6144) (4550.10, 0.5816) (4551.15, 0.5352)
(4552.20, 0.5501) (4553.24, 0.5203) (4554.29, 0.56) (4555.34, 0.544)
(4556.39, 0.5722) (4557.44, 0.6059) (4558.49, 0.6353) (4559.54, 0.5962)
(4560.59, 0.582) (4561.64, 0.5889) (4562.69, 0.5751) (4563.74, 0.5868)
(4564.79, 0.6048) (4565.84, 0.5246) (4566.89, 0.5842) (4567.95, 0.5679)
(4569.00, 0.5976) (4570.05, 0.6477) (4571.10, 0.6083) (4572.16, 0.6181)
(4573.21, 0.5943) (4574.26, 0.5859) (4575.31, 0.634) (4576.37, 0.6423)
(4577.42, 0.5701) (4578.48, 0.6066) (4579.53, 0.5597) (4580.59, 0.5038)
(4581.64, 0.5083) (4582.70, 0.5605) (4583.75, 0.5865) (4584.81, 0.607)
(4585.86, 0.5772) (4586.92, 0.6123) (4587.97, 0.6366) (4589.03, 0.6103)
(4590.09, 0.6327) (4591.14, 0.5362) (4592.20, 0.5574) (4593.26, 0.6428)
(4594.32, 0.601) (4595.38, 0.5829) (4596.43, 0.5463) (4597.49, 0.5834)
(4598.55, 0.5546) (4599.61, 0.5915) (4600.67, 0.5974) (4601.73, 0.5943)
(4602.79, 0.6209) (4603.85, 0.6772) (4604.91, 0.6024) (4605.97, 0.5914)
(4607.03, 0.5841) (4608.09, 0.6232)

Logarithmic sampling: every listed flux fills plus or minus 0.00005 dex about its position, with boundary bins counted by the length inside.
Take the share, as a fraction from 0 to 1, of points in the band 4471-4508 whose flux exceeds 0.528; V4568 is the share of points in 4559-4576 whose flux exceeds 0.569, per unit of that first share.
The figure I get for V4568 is 1.0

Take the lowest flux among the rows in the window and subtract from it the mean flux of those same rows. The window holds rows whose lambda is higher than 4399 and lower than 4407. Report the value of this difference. -0.043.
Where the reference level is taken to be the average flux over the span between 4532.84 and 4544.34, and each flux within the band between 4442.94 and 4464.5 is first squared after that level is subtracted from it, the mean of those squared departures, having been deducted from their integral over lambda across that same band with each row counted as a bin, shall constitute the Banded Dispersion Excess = 0.112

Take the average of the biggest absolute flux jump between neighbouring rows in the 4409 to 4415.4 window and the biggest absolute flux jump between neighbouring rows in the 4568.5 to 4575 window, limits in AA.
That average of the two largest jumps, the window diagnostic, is 0.0606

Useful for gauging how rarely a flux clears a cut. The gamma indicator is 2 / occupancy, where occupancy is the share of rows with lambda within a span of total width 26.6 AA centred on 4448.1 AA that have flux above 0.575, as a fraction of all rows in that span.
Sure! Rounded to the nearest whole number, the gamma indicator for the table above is 17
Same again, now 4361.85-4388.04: 26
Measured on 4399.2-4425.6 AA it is 52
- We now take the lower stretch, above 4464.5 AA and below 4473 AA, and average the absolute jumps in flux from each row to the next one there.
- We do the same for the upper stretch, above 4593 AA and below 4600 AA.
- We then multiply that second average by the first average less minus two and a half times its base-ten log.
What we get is -0.122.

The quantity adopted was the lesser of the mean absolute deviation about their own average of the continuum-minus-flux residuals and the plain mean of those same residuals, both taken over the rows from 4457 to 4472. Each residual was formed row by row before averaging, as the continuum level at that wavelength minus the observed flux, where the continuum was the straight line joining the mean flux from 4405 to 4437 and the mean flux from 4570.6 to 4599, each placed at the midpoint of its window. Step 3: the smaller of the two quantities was 0.031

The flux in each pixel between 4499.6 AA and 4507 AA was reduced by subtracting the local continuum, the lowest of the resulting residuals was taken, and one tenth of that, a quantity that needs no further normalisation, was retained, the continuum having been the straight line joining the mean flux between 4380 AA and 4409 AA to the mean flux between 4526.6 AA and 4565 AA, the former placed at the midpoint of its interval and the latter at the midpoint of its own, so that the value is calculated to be 0.0029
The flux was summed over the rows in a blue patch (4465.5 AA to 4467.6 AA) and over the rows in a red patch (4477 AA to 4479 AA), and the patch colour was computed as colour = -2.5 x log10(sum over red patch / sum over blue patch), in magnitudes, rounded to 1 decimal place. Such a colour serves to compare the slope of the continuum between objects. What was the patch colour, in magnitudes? -0.1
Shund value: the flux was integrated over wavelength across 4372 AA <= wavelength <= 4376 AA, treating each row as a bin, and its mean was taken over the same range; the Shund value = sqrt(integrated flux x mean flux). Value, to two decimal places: 0.92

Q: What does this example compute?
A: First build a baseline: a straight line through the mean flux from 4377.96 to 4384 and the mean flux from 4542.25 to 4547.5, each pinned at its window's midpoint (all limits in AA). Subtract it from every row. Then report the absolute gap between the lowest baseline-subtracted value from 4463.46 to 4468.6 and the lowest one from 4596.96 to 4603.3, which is 0.031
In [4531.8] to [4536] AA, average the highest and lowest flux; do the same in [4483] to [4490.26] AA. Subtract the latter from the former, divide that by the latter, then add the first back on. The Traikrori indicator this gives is 0.51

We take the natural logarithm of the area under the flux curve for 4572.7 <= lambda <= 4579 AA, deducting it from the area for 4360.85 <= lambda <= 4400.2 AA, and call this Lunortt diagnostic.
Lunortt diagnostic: 18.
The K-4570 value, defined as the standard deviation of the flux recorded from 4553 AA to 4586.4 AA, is 0.036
